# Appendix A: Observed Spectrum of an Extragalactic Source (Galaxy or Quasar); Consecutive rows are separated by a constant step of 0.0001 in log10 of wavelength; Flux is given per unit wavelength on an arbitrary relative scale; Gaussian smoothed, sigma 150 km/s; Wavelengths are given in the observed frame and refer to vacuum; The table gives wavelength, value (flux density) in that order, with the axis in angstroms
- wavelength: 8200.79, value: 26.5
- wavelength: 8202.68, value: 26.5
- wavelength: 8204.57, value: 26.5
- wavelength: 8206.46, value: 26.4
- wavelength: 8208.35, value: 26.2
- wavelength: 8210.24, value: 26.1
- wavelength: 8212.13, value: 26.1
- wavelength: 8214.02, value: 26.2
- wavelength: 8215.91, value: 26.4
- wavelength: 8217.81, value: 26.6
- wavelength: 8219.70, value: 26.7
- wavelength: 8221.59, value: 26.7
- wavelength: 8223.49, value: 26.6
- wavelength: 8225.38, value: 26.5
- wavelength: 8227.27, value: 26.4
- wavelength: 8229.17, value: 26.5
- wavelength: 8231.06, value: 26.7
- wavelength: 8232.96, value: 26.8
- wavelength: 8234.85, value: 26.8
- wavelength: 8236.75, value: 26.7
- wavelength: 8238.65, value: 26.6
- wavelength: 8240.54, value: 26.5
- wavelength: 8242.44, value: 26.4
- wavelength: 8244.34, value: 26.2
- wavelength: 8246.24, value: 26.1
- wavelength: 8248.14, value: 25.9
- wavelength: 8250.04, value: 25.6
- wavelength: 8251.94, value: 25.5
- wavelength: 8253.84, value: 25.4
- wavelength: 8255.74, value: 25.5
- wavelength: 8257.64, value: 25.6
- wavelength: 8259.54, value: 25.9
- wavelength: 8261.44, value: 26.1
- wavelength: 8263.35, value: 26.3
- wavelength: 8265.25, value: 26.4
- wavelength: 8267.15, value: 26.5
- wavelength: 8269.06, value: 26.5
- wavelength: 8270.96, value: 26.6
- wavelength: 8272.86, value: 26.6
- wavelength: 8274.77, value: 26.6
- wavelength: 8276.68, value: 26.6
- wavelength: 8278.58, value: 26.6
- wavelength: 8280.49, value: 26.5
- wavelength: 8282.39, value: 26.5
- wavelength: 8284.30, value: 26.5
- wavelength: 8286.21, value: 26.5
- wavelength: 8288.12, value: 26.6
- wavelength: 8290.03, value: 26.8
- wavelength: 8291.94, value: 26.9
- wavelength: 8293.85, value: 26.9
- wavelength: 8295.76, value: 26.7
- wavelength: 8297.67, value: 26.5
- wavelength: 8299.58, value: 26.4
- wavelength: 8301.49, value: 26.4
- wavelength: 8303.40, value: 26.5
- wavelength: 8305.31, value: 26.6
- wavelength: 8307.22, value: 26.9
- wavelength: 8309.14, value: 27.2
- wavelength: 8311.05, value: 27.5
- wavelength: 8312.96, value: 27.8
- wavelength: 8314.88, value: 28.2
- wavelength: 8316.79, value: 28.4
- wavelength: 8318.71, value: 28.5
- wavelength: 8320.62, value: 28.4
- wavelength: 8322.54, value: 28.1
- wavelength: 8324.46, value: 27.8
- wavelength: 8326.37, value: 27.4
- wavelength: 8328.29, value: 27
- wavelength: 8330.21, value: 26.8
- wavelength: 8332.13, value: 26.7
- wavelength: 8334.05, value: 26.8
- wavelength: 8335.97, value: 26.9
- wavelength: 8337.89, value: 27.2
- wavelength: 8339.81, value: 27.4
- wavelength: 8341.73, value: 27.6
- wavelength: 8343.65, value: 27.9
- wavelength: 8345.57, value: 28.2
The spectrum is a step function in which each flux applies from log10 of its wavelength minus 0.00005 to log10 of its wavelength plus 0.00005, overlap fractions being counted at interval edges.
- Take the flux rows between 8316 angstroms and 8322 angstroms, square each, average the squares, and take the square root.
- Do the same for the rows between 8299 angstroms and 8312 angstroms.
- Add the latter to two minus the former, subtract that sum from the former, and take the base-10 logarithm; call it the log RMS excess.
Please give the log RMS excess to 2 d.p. 1.45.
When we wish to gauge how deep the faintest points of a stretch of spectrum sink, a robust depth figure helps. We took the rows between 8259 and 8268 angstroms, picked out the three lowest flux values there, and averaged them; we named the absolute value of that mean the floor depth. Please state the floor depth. 26.1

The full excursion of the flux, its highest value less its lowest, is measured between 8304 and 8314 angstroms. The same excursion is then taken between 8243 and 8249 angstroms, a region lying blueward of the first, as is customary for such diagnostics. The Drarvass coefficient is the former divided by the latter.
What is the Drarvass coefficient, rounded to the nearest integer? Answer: 4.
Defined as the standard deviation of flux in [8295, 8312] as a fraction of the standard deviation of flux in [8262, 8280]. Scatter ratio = 3.5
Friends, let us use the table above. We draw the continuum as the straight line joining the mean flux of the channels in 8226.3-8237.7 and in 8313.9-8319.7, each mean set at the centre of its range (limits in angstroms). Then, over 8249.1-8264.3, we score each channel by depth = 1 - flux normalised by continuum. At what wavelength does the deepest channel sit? 8253.84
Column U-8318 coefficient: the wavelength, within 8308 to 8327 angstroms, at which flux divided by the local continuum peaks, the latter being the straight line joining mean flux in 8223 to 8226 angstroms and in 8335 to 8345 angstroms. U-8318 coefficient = 8318.71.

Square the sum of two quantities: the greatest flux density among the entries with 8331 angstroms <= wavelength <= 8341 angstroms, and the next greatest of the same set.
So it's 2981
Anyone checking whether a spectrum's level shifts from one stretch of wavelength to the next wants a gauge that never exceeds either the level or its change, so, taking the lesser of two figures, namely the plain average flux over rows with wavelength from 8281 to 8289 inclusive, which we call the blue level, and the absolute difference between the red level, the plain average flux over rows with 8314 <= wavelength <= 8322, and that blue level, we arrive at 1.85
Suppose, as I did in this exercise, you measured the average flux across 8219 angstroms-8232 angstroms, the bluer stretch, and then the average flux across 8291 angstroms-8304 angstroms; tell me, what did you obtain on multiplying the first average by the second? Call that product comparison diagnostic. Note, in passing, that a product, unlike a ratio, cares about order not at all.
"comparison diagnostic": 708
